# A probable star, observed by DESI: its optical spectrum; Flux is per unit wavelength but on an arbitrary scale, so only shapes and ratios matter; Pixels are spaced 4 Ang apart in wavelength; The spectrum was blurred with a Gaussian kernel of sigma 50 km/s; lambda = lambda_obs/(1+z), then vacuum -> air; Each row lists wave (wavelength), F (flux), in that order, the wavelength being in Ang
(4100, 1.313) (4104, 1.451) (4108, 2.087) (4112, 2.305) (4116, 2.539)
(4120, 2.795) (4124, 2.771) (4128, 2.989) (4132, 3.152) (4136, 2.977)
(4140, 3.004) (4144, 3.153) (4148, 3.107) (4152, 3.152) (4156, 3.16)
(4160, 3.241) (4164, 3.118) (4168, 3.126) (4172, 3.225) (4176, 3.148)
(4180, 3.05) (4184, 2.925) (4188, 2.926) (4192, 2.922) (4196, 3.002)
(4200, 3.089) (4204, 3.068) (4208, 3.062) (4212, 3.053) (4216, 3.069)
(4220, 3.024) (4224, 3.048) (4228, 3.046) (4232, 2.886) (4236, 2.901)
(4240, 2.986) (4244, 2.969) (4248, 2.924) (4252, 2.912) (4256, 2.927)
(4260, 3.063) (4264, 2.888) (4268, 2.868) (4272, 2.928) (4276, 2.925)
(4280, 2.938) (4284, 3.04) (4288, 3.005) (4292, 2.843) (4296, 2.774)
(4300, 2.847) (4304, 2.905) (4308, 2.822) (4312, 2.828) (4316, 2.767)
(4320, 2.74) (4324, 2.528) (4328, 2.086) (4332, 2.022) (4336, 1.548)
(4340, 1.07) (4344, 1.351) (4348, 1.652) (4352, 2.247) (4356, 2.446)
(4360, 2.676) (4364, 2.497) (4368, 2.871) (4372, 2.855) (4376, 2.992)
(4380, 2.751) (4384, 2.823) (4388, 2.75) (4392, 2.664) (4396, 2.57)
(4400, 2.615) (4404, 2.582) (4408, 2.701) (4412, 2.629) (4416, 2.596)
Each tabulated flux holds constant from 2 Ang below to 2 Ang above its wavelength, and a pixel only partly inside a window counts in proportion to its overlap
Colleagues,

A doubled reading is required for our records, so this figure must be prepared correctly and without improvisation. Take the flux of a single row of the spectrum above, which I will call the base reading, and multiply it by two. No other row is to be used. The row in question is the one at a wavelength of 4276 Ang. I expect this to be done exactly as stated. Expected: 5.85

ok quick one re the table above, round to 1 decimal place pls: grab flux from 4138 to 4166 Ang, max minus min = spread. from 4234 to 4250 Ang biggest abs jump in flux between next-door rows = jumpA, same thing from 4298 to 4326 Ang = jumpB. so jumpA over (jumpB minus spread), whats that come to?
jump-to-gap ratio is -3.4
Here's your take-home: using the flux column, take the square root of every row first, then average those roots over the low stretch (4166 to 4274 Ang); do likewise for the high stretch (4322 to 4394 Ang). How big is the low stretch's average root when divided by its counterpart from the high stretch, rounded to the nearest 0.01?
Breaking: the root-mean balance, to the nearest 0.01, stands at 1.15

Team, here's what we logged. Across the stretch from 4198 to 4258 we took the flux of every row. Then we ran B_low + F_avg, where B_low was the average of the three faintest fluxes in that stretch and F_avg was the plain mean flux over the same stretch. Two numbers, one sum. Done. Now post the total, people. 5.90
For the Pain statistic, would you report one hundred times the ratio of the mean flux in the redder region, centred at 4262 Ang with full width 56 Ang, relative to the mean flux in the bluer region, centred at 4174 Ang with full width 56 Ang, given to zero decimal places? 96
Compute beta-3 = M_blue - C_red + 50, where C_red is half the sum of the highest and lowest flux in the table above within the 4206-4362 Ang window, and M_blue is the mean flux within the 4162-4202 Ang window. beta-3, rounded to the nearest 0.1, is 51.0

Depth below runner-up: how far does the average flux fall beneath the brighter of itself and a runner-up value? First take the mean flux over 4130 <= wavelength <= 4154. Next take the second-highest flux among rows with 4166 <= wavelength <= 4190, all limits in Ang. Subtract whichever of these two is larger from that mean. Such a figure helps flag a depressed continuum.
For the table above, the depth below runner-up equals -0.057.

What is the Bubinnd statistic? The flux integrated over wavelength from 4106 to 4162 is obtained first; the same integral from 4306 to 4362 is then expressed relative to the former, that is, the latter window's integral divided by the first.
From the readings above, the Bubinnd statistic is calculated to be 0.761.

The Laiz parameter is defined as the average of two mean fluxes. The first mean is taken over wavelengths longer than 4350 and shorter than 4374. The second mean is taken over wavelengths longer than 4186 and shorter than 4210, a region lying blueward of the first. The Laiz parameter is 2.81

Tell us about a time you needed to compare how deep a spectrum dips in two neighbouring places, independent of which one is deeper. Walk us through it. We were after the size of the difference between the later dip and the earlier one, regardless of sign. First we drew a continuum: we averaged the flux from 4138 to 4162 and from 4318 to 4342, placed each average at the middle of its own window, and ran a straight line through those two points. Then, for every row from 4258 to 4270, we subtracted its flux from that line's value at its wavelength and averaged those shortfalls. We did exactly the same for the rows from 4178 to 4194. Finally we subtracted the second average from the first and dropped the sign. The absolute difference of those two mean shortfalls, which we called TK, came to 0.5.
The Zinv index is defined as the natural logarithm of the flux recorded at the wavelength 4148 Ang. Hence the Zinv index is 1.13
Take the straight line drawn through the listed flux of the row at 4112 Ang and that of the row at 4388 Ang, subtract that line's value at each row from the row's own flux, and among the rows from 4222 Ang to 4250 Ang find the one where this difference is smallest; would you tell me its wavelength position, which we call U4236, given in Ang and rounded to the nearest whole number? 4232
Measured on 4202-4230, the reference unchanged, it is 4220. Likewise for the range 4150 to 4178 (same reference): 4164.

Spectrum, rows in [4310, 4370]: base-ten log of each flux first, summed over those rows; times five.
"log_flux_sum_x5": 25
